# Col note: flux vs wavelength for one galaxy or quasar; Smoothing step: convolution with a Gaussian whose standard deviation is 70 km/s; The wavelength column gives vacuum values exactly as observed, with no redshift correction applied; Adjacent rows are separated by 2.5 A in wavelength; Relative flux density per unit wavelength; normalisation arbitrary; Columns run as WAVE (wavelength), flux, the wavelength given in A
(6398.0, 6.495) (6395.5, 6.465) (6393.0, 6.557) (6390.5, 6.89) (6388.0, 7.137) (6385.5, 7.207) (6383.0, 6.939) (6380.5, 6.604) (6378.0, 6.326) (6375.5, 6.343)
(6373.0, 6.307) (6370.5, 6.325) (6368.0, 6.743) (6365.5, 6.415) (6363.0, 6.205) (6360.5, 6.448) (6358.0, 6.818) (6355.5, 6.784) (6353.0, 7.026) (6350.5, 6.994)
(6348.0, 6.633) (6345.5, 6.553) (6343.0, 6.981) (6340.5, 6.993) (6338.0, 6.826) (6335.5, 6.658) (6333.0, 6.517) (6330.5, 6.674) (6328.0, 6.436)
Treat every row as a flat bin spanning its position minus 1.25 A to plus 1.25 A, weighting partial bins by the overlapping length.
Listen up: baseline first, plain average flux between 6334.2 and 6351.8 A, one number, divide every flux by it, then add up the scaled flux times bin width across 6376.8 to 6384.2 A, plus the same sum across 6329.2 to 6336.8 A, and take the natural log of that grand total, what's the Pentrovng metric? 2.68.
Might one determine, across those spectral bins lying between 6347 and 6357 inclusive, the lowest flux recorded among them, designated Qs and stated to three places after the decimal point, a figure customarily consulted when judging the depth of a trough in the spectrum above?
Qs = 6.633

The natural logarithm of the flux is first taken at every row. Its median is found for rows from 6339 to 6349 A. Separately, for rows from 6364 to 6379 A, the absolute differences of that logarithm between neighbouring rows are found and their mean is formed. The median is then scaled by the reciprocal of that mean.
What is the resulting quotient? 77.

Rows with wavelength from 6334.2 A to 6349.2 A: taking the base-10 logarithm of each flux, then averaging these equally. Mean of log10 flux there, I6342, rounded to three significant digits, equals 0.831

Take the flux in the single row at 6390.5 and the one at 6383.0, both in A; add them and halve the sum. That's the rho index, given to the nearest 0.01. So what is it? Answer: 6.91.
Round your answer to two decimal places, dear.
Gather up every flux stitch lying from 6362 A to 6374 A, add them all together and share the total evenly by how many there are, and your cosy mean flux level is 6.40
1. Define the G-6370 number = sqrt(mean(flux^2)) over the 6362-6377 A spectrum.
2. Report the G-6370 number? 6.39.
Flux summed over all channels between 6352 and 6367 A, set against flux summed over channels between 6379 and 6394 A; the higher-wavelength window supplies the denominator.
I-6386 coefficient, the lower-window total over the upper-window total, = 0.96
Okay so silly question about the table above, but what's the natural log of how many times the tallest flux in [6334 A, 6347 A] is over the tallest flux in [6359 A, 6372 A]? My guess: 0.036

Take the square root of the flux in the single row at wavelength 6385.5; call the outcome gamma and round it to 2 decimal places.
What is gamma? 2.68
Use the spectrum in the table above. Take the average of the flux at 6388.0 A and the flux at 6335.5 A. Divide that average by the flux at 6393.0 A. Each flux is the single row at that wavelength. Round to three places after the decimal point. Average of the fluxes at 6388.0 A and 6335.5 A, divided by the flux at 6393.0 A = 1.052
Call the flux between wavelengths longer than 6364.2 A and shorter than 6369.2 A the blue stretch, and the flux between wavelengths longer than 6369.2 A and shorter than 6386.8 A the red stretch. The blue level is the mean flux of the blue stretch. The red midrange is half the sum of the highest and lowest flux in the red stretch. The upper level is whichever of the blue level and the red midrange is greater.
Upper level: 6.757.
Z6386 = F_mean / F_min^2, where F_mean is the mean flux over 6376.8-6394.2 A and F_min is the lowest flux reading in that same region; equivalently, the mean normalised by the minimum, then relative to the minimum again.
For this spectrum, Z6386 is 0.170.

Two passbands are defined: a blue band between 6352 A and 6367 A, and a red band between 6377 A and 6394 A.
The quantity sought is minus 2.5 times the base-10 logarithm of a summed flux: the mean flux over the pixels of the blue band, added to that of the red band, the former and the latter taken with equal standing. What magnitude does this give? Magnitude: -2.82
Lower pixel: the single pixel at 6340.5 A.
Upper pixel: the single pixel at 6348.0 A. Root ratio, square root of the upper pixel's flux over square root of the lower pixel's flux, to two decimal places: 0.97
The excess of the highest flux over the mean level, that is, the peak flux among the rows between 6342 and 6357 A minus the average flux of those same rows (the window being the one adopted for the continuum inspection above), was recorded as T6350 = 0.20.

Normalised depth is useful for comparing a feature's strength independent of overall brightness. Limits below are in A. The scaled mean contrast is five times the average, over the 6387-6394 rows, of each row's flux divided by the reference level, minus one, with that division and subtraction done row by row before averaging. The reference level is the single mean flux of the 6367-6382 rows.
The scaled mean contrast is 0.3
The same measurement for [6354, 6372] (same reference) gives 0.1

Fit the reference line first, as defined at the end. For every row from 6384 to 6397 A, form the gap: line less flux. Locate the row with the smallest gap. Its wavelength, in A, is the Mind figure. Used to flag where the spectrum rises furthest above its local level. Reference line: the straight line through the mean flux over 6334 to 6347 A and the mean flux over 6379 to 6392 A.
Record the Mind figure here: 6385.5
